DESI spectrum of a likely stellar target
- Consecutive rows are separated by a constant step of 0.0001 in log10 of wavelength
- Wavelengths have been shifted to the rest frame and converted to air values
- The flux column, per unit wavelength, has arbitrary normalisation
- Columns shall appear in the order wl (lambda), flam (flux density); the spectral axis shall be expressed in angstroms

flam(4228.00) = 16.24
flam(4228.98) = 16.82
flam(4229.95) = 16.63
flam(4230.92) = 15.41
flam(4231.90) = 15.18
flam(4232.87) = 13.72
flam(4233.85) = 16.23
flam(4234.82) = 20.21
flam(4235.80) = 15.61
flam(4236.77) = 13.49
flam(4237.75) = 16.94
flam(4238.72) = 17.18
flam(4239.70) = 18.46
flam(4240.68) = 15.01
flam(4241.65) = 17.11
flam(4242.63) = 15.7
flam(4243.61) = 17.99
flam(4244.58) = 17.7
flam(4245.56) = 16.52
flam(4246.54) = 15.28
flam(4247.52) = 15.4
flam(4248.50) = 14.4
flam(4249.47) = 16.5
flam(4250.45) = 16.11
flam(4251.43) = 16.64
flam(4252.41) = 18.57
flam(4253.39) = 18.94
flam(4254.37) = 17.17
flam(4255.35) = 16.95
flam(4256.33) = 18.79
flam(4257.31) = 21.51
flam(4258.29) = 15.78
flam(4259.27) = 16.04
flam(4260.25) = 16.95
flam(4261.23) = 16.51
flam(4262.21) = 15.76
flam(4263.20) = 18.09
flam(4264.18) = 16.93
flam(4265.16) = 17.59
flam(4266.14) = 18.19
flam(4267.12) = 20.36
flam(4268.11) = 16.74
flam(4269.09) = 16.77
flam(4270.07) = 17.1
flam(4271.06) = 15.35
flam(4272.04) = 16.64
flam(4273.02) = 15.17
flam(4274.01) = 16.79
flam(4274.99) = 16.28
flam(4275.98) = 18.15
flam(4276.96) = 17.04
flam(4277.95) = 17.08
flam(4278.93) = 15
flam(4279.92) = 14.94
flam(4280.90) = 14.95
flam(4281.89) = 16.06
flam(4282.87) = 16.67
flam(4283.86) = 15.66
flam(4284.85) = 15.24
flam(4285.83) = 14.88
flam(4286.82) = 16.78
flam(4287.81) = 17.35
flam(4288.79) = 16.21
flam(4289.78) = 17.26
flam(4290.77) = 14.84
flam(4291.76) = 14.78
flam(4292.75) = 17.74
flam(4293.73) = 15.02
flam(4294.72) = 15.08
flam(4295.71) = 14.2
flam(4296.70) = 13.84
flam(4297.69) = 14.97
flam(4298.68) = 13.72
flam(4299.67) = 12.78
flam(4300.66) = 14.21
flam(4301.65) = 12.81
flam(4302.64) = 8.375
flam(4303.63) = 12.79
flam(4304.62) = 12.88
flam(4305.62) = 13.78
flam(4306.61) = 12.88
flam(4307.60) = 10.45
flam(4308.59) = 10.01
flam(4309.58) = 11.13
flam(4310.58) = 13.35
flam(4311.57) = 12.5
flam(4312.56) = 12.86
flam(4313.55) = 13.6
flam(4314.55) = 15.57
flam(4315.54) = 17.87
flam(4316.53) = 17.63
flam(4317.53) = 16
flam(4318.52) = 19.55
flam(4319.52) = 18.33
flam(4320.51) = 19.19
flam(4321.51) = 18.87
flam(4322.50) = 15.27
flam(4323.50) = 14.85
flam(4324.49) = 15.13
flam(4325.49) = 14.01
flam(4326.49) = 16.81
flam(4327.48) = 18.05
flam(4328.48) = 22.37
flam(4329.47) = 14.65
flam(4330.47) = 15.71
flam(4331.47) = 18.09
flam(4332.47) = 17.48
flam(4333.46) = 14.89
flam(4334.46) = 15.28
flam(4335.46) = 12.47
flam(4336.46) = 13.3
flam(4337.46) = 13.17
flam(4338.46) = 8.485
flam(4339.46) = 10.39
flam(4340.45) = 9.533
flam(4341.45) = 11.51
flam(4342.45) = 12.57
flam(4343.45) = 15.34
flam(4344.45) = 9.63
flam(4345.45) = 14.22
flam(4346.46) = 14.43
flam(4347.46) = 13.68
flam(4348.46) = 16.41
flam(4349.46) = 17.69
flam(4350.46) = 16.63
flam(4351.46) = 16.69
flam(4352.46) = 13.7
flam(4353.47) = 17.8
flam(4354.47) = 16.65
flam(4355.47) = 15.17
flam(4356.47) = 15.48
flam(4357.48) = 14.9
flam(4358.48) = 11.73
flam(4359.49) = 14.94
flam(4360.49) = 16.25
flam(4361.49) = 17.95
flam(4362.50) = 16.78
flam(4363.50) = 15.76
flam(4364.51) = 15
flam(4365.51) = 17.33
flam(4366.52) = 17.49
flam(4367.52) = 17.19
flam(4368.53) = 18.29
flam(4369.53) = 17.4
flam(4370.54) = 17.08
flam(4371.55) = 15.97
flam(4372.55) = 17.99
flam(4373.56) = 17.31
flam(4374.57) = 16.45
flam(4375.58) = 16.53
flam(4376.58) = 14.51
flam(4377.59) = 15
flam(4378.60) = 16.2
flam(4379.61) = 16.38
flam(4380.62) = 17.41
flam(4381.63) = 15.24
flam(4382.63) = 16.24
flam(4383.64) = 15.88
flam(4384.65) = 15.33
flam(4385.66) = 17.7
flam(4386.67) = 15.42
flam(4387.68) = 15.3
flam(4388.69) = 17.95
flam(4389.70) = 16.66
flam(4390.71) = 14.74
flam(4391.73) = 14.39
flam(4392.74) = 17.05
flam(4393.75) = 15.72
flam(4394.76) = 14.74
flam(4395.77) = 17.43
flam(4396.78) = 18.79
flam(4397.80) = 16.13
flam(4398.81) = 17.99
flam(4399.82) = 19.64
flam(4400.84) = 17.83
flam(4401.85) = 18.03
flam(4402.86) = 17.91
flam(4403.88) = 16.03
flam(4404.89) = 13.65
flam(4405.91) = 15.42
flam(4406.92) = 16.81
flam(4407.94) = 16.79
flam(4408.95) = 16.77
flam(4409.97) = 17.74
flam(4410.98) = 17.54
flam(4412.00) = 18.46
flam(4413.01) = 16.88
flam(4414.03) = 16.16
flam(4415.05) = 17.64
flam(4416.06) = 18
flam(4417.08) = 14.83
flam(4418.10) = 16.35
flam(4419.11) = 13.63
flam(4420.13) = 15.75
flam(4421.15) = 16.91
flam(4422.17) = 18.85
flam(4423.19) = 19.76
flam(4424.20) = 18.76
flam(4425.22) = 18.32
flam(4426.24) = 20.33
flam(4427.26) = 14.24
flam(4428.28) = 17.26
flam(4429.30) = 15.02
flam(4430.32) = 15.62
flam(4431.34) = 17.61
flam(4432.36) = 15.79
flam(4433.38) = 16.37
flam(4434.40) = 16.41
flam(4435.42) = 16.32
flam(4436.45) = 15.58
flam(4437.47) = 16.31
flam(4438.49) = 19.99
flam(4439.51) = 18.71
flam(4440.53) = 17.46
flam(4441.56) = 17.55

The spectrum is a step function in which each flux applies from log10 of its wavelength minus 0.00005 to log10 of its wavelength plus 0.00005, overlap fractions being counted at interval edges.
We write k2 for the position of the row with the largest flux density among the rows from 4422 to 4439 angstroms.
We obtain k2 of 4426.24 angstroms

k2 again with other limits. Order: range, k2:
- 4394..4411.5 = 4399.82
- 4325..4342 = 4328.48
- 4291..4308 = 4292.75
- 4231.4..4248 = 4234.82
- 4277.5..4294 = 4292.75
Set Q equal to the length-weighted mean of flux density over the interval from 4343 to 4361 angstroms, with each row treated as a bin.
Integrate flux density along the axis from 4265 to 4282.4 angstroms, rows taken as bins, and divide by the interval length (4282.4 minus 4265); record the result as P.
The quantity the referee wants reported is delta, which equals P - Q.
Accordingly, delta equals 1.6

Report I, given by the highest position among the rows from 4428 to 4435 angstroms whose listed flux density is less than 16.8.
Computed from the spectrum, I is 4434.40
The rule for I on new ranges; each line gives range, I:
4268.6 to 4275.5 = 4274.99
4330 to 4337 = 4336.46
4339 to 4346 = 4345.45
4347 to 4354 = 4352.46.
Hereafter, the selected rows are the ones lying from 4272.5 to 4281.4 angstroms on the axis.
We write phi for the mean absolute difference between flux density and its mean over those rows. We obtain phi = 1.0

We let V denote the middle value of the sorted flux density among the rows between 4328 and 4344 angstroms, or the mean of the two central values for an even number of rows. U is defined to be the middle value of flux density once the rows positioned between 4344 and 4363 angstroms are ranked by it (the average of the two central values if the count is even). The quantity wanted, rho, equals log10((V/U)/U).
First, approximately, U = 15.5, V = 14.0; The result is -1.23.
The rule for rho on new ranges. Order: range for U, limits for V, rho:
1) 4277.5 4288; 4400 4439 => -1.16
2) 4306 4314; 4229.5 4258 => -0.99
